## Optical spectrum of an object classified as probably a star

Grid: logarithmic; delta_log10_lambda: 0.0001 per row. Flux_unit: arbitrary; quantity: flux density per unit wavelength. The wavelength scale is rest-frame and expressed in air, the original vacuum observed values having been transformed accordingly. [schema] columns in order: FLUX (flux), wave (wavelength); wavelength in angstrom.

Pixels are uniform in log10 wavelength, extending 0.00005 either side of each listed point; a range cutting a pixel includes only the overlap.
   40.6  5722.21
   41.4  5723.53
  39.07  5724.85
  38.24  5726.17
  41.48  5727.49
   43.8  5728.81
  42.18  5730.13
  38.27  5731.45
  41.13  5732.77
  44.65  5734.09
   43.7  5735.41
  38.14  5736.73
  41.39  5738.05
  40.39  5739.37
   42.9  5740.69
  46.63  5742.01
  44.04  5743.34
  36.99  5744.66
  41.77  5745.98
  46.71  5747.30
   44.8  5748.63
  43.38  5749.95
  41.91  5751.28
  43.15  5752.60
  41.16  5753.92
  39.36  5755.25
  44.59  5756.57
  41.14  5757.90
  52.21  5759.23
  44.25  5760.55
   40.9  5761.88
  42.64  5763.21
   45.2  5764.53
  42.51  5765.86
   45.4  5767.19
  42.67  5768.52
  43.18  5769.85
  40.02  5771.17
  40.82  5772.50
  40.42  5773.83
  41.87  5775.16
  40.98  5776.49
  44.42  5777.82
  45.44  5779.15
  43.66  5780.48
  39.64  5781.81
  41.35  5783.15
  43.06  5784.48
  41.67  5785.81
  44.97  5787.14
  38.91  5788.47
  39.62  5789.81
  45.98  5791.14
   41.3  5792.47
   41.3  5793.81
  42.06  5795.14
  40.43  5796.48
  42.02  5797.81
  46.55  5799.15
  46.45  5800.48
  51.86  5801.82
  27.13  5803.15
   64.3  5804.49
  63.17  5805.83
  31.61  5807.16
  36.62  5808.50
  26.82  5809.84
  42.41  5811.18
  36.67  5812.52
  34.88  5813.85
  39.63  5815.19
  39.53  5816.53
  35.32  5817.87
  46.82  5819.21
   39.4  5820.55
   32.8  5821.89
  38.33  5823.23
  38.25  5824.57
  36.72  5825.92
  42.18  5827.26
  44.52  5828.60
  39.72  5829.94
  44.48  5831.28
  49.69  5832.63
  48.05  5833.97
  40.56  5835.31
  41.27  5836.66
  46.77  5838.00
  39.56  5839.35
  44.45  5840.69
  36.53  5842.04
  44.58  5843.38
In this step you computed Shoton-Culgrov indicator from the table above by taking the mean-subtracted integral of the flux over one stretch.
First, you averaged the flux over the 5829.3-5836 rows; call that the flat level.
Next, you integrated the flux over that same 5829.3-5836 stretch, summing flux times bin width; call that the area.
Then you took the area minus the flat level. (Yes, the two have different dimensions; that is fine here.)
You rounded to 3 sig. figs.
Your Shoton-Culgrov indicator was 254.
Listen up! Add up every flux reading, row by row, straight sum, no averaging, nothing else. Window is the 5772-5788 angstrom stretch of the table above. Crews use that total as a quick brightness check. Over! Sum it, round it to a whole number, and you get 508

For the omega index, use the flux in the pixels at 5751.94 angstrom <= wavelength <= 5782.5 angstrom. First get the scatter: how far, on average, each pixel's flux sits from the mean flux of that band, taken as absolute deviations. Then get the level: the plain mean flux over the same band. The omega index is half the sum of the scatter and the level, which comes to 22.4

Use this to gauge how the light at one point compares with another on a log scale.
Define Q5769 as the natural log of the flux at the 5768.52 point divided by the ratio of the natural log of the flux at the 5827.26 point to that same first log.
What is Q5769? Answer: 3.77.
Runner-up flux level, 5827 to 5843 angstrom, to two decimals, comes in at 48.05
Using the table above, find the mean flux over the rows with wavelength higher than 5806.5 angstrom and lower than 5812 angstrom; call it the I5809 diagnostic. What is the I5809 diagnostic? 34.4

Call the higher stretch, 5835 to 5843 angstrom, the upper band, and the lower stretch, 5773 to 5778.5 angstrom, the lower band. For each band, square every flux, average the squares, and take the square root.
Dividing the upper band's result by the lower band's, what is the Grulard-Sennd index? 0.993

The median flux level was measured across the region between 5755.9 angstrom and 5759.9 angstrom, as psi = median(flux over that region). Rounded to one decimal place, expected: 44.6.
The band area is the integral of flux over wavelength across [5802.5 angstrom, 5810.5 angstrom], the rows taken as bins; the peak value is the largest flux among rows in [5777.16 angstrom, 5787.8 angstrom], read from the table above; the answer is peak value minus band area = -288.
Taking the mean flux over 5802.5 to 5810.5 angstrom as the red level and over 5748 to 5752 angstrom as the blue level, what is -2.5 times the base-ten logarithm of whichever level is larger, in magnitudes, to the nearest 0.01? -4.09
